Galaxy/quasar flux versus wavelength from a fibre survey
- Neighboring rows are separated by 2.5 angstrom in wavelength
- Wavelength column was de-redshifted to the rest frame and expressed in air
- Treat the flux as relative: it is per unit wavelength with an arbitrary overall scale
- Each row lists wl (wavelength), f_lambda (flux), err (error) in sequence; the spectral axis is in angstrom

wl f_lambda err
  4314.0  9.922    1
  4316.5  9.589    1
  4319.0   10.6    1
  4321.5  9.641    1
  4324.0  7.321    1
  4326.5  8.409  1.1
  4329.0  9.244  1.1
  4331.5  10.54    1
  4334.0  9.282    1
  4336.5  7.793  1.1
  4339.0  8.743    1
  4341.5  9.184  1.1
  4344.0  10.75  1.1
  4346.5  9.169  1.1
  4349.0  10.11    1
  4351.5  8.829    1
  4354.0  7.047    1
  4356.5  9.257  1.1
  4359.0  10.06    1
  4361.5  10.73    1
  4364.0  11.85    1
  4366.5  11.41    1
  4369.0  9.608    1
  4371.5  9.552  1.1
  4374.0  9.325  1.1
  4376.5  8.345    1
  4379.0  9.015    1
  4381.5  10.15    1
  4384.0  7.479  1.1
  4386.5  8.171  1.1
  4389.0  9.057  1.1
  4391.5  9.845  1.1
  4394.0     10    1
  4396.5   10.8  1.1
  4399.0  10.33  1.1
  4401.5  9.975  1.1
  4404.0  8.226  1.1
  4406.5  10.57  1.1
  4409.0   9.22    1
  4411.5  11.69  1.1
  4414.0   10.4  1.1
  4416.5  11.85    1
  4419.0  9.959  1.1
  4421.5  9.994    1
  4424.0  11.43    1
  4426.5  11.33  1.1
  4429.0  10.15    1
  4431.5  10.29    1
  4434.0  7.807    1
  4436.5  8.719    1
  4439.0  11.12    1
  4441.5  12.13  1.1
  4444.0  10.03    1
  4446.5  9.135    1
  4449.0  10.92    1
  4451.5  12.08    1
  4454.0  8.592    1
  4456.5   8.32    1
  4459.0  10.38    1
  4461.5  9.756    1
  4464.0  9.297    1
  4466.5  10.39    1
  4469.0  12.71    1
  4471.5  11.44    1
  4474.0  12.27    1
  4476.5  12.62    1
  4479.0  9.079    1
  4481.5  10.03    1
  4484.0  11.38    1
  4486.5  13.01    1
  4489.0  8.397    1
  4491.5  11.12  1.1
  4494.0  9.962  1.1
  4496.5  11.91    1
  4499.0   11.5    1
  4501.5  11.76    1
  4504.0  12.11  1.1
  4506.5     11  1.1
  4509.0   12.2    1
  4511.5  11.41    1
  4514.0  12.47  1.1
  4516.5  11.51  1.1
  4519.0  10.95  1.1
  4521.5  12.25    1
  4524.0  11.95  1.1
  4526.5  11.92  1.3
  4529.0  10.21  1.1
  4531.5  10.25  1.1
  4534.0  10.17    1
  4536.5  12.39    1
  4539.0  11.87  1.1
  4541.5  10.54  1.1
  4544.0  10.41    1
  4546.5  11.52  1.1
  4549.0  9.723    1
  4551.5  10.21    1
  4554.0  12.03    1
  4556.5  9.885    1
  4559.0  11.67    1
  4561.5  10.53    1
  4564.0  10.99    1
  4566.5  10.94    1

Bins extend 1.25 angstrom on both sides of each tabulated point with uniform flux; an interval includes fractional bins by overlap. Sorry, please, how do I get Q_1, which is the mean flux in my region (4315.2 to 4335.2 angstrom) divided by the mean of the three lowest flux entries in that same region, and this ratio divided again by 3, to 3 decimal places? 0.374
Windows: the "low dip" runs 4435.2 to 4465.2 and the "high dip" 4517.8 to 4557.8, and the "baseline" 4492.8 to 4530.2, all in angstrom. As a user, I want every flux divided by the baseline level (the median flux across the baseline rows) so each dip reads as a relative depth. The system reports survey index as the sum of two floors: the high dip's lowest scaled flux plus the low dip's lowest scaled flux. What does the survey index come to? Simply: 1.534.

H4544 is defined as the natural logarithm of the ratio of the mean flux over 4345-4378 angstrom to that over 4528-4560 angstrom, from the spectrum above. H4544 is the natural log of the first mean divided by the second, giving -0.117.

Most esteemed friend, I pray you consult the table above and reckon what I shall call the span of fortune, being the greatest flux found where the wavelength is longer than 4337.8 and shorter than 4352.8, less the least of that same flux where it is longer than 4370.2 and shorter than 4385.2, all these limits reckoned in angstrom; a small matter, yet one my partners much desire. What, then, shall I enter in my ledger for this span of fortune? 3.3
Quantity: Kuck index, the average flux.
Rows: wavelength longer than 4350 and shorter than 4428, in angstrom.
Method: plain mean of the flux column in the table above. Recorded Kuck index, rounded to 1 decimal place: 9.9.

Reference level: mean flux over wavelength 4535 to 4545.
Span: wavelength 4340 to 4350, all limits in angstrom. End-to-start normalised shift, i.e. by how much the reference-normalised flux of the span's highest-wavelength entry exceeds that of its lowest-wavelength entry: 0.082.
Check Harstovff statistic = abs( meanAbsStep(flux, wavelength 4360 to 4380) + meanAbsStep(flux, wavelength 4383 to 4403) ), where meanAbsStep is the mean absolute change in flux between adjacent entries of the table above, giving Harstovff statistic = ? 1.3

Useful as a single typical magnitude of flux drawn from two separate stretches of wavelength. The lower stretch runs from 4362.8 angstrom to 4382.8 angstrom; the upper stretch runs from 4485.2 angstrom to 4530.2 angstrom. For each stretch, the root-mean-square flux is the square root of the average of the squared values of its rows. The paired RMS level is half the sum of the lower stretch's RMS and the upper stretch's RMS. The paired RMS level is 10.7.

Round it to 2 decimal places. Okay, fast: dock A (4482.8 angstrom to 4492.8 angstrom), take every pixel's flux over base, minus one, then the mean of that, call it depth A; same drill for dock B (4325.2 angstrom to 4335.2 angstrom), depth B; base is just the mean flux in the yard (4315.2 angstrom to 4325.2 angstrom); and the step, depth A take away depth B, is 0.17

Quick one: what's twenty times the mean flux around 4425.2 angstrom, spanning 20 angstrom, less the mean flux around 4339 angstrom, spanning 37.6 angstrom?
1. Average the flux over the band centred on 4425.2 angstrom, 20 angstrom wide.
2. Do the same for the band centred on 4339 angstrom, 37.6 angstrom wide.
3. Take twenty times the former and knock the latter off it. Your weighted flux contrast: 198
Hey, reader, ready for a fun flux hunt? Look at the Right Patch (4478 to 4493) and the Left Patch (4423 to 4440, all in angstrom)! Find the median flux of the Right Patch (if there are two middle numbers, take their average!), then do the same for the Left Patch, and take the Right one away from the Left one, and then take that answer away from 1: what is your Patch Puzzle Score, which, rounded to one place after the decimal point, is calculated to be 1.3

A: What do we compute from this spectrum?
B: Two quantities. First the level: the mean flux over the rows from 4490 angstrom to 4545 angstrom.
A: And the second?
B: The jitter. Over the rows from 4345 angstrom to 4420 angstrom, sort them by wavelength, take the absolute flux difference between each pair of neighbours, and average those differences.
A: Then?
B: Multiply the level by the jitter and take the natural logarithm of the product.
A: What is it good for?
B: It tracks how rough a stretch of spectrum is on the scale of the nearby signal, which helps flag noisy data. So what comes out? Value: 2.6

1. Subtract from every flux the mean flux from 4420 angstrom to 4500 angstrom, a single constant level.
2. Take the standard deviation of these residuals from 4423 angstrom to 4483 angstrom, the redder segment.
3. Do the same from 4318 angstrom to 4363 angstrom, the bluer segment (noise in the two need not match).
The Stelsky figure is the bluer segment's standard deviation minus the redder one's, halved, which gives -0.1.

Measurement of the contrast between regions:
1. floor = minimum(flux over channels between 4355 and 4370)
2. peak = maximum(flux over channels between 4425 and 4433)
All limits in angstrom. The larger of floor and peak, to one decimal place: 11.3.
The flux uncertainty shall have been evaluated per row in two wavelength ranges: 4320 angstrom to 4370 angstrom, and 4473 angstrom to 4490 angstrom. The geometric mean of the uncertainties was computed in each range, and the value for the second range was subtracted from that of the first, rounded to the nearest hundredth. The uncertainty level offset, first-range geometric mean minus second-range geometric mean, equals 0.03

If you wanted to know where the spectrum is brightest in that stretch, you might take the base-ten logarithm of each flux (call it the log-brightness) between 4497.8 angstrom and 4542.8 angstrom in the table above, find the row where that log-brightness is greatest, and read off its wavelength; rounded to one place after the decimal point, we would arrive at 4514.0 angstrom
